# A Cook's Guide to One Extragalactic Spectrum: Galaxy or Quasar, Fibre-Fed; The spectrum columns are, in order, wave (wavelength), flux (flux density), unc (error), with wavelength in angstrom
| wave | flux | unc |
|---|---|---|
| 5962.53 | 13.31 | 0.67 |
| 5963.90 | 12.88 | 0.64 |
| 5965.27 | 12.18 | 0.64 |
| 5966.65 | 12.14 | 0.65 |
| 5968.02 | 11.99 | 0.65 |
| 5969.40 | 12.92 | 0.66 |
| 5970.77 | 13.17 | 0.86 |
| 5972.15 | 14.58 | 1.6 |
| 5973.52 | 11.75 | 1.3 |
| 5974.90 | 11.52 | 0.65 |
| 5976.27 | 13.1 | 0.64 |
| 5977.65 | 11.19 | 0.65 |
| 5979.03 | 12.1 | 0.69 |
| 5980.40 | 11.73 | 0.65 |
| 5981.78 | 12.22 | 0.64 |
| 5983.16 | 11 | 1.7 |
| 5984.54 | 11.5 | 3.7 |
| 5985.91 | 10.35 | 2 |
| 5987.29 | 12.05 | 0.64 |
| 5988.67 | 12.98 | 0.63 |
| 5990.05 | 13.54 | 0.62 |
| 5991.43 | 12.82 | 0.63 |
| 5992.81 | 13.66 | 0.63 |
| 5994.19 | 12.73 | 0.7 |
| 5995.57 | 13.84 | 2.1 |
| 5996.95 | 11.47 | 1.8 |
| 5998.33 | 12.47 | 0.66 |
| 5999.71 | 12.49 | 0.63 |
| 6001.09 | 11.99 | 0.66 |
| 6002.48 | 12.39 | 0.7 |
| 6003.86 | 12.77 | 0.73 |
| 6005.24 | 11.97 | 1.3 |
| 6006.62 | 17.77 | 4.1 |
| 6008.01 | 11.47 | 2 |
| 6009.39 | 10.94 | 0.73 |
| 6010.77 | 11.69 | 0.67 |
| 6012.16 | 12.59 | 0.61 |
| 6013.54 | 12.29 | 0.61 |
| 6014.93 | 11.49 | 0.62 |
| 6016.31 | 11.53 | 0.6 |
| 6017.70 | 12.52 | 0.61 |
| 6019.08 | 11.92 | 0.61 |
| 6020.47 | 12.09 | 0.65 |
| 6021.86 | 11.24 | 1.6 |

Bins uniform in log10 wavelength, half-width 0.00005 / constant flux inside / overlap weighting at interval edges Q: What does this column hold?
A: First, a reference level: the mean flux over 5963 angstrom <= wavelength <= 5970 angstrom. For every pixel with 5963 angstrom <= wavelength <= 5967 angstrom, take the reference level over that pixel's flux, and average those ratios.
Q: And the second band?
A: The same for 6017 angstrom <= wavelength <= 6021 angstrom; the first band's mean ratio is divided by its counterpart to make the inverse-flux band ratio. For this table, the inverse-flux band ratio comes 0.98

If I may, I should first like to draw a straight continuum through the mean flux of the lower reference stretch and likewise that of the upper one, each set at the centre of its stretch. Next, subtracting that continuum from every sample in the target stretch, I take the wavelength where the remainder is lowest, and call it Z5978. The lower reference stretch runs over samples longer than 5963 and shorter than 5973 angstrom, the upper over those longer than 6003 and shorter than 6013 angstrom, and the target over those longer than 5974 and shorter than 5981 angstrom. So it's 5977.65 angstrom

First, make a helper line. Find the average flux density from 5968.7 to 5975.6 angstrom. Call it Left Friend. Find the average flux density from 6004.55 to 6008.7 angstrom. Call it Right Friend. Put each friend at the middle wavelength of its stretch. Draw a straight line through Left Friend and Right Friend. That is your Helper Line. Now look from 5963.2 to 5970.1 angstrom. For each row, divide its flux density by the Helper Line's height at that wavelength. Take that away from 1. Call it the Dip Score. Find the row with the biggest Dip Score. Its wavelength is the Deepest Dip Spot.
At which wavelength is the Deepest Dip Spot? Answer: 5968.02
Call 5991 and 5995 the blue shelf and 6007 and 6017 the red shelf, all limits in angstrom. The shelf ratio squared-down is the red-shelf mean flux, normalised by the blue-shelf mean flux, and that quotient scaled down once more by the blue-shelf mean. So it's 0.069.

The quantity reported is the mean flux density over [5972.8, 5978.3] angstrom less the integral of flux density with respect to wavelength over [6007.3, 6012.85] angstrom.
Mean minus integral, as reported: -53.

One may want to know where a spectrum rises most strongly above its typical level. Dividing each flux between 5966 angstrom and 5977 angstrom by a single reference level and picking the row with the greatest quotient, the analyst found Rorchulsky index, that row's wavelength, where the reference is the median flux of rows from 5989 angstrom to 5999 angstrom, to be 5972.15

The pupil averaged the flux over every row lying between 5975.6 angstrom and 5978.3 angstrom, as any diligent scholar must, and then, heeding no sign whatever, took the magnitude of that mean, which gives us 12.1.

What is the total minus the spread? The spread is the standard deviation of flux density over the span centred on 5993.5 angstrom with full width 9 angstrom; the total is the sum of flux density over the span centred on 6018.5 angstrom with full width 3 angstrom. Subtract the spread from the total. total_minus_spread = 24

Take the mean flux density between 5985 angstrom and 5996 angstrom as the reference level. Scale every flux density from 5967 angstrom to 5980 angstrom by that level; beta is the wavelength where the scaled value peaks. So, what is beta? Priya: 5972.15 angstrom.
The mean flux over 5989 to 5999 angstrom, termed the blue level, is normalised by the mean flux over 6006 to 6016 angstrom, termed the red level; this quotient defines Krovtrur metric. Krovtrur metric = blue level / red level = 1.03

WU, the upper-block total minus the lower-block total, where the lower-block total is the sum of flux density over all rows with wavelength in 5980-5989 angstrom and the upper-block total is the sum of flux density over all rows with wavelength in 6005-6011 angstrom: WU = -18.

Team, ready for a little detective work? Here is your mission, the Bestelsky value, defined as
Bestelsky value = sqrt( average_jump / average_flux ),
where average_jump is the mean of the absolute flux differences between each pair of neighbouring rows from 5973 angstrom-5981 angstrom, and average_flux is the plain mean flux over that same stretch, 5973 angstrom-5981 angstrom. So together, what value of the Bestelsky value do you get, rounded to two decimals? 0.29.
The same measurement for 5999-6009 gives 0.43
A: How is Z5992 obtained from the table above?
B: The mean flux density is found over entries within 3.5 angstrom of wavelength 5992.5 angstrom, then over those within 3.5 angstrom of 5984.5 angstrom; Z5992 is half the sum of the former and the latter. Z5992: 12.4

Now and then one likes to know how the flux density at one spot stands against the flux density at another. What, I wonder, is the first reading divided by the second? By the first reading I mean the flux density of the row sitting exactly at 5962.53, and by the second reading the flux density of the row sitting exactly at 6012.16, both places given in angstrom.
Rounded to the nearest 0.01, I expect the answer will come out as 1.06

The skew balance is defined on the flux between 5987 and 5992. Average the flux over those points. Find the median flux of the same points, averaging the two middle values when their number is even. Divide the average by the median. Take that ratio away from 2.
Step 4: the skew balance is 1.00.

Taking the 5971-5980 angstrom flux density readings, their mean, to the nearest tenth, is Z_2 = 12.4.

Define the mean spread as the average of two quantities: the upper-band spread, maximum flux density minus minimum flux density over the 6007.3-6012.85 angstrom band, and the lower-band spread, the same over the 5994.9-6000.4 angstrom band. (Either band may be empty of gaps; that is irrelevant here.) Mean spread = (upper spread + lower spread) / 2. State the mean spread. 2.01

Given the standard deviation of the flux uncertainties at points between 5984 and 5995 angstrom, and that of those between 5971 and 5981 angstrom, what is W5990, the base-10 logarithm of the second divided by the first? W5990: -0.45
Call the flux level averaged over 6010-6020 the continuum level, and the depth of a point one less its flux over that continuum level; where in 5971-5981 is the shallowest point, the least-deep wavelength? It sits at 5972.15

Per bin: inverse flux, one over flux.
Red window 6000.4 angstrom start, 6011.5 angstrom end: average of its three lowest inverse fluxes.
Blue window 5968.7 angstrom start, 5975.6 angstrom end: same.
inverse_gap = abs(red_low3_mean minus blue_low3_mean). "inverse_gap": 0.0022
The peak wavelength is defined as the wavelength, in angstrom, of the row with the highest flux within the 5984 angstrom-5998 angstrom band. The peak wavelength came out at 5995.57 angstrom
